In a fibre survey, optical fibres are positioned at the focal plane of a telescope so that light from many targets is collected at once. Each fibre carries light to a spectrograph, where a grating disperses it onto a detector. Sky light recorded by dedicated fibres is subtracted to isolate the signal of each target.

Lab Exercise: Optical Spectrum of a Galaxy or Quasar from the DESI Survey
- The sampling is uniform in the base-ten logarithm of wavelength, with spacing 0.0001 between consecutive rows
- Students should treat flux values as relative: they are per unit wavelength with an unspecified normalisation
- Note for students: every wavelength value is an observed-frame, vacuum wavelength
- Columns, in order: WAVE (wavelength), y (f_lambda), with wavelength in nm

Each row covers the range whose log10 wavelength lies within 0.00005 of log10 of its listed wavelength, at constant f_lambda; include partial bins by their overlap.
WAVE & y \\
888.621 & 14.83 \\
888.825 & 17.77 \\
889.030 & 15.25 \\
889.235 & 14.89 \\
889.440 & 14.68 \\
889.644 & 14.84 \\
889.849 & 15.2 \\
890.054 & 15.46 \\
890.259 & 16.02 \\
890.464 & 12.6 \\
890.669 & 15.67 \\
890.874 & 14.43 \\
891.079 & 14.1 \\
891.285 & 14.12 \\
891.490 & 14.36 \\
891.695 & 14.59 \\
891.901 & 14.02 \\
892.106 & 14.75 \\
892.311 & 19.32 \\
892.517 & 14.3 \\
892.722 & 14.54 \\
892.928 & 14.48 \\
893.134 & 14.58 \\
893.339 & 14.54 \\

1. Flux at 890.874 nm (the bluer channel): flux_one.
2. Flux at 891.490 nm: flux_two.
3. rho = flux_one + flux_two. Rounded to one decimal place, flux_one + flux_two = 28.8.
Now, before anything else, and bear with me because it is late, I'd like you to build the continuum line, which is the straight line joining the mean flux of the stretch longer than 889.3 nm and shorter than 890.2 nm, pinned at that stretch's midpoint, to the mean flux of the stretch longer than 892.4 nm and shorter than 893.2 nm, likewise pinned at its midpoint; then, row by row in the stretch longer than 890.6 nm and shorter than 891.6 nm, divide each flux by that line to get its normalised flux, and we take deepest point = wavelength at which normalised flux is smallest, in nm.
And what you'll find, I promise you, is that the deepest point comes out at 891.079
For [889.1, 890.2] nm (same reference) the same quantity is 889.440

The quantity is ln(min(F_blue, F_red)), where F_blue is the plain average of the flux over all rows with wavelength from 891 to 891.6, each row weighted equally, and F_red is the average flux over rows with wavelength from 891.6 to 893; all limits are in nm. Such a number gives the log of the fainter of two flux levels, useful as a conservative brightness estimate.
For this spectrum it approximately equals 2.65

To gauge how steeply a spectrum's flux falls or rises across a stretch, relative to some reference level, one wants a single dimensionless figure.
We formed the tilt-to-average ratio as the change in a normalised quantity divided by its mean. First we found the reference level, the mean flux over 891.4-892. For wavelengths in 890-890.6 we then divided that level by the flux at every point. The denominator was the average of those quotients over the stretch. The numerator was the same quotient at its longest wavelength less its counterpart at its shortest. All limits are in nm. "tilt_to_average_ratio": 0.21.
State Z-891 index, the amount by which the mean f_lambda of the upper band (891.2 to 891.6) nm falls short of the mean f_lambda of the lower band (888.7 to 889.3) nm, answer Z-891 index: 1.7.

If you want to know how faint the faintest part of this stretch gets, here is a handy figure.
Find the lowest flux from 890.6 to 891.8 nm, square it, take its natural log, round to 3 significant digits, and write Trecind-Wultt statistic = 5.29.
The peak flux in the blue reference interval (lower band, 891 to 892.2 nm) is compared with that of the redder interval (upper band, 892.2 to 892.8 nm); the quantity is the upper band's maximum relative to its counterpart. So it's 1.31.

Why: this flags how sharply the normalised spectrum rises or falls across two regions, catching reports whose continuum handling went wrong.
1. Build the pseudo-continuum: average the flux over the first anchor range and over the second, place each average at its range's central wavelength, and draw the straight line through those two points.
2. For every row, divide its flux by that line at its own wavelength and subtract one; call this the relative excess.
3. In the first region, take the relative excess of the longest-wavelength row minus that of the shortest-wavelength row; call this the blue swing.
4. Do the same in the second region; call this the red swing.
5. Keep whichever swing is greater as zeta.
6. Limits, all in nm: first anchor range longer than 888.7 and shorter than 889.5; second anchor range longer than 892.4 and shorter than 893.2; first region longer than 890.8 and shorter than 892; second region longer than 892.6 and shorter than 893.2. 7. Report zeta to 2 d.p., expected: 0.01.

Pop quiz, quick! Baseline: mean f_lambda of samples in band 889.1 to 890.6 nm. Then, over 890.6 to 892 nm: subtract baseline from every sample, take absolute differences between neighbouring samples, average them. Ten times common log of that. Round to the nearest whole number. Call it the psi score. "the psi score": -4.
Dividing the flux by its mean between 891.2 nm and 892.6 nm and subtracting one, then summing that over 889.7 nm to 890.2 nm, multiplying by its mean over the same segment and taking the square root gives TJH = 0.02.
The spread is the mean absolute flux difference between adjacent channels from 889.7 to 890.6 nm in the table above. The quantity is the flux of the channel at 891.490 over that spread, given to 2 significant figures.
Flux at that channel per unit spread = 10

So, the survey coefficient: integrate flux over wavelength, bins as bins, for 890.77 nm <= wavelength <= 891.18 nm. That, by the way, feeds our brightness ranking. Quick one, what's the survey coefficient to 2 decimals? 5.85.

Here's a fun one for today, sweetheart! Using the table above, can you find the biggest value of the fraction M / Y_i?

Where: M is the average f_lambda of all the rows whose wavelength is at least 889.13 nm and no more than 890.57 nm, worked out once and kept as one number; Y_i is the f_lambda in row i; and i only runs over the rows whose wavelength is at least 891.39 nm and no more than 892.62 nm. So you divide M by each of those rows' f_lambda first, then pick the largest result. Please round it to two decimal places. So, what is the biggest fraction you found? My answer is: 1.06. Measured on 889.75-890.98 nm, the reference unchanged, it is 1.18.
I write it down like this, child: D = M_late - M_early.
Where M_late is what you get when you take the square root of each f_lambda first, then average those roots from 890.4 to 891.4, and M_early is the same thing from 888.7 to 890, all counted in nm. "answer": -0.16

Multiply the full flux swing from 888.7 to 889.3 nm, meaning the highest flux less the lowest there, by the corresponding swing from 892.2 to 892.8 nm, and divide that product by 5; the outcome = 2.9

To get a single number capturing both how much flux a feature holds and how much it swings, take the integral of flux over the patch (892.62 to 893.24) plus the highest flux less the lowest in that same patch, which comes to 9.1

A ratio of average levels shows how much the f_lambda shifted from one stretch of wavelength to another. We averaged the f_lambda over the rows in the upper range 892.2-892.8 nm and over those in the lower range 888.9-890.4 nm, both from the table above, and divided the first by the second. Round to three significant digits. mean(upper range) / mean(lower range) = 1.06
